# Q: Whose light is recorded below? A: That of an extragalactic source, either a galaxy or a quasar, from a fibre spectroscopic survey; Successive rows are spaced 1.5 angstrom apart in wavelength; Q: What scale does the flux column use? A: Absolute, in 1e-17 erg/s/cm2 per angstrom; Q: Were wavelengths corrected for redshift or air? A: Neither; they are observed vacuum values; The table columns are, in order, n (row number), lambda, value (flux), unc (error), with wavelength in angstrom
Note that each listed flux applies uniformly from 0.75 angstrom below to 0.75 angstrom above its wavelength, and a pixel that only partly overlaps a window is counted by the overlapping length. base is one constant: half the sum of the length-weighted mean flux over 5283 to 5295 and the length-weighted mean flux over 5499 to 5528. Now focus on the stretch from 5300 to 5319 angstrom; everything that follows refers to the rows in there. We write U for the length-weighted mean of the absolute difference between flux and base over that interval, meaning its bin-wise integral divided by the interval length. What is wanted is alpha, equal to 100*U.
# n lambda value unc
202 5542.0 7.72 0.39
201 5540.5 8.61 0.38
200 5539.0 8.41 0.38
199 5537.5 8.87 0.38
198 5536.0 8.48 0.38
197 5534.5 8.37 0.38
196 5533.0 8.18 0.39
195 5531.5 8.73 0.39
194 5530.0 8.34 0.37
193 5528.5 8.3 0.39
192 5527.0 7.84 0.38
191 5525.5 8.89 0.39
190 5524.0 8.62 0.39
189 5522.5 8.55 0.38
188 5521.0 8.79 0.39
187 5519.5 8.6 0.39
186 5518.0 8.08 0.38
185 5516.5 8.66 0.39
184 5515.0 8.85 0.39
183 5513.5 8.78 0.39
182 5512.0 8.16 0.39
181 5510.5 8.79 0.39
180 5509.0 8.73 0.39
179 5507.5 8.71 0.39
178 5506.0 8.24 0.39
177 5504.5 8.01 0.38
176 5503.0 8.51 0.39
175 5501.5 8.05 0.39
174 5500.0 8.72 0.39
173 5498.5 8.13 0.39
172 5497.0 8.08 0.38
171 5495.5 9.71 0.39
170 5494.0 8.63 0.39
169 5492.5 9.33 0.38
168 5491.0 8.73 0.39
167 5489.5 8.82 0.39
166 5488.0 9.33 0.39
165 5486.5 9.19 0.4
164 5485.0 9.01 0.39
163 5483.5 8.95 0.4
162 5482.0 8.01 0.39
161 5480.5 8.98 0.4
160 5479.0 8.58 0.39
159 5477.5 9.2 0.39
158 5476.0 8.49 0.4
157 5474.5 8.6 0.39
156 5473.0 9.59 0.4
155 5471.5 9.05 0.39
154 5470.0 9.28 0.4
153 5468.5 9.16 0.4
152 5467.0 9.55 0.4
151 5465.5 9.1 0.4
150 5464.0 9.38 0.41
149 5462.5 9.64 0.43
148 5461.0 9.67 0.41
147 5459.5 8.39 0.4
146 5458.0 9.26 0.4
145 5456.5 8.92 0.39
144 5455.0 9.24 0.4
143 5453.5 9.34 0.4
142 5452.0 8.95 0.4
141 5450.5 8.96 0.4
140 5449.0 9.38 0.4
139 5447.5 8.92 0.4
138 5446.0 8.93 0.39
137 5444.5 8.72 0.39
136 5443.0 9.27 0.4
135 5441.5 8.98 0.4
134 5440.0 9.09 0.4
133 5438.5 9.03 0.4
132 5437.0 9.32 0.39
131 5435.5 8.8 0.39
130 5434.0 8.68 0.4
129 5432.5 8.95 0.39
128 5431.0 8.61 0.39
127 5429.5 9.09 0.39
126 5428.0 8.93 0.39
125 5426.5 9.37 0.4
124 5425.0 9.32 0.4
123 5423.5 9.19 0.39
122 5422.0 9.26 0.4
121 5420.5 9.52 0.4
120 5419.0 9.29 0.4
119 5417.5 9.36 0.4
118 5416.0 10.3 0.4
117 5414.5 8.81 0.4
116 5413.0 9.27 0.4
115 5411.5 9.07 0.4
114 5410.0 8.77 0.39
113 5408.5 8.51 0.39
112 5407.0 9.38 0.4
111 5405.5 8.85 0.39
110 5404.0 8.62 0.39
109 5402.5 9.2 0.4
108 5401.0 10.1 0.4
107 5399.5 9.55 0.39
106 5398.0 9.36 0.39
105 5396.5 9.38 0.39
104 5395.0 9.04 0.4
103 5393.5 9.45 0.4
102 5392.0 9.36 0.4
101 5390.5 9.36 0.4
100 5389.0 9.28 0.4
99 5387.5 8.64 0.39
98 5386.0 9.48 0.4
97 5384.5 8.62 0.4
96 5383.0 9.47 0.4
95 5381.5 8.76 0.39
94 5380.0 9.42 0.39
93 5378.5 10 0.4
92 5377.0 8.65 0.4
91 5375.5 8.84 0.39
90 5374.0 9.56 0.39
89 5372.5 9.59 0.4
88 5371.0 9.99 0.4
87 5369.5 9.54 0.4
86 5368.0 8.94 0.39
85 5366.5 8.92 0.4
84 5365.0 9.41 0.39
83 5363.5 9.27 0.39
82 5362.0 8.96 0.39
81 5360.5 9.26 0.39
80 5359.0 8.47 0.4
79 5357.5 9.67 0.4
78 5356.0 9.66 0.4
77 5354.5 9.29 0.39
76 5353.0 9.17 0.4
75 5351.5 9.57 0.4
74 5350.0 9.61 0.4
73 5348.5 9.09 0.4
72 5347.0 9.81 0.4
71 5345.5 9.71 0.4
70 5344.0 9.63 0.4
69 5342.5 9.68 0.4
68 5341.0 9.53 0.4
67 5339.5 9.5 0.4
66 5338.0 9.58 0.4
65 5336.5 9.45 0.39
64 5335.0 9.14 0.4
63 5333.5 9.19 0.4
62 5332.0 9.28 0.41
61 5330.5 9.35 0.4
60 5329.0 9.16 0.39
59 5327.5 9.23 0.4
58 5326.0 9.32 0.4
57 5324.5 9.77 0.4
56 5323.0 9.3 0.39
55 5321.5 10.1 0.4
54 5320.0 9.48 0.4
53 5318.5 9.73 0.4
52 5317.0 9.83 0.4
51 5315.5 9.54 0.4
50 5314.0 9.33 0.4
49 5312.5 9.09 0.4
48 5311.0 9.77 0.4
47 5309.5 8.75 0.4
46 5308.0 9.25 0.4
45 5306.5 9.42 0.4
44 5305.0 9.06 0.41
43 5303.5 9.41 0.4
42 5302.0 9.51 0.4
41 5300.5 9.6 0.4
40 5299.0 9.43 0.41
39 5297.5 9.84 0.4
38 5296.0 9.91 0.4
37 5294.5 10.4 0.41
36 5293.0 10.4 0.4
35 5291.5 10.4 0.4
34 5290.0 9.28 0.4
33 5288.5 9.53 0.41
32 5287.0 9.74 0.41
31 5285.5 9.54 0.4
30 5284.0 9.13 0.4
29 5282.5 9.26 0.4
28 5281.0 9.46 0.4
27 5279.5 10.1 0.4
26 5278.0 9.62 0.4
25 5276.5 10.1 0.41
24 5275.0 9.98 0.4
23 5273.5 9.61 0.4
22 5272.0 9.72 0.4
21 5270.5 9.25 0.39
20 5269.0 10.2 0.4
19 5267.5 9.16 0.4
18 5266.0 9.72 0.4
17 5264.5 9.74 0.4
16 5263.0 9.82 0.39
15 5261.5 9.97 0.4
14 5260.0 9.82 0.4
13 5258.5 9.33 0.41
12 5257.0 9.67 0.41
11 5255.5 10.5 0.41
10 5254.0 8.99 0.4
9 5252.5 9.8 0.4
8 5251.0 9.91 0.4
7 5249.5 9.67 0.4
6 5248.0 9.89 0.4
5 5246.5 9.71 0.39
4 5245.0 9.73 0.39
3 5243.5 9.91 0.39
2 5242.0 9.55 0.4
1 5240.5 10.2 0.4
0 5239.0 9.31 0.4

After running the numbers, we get 34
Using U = 0.34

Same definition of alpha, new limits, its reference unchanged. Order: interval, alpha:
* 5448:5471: 26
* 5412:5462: 27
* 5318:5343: 31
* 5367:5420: 38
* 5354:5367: 32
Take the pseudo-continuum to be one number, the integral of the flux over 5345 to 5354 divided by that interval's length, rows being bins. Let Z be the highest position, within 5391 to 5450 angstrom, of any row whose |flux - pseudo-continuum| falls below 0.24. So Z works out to 5449.0 angstrom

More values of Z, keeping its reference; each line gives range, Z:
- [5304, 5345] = 5344.0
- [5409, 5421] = 5420.5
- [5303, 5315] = 5314.0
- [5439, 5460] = 5458.0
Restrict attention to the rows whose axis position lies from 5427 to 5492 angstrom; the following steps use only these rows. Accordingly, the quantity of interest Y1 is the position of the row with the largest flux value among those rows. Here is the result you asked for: 5461.0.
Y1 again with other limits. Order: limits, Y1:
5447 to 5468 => 5461.0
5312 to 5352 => 5321.5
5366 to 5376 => 5371.0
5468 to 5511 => 5495.5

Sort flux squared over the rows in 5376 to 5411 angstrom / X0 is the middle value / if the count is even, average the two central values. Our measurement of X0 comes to 87.6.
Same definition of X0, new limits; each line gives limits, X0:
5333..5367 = 89.3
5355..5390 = 86.1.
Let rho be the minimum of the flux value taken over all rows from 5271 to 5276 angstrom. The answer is 9.61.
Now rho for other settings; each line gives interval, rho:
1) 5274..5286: 9.13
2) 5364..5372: 8.92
